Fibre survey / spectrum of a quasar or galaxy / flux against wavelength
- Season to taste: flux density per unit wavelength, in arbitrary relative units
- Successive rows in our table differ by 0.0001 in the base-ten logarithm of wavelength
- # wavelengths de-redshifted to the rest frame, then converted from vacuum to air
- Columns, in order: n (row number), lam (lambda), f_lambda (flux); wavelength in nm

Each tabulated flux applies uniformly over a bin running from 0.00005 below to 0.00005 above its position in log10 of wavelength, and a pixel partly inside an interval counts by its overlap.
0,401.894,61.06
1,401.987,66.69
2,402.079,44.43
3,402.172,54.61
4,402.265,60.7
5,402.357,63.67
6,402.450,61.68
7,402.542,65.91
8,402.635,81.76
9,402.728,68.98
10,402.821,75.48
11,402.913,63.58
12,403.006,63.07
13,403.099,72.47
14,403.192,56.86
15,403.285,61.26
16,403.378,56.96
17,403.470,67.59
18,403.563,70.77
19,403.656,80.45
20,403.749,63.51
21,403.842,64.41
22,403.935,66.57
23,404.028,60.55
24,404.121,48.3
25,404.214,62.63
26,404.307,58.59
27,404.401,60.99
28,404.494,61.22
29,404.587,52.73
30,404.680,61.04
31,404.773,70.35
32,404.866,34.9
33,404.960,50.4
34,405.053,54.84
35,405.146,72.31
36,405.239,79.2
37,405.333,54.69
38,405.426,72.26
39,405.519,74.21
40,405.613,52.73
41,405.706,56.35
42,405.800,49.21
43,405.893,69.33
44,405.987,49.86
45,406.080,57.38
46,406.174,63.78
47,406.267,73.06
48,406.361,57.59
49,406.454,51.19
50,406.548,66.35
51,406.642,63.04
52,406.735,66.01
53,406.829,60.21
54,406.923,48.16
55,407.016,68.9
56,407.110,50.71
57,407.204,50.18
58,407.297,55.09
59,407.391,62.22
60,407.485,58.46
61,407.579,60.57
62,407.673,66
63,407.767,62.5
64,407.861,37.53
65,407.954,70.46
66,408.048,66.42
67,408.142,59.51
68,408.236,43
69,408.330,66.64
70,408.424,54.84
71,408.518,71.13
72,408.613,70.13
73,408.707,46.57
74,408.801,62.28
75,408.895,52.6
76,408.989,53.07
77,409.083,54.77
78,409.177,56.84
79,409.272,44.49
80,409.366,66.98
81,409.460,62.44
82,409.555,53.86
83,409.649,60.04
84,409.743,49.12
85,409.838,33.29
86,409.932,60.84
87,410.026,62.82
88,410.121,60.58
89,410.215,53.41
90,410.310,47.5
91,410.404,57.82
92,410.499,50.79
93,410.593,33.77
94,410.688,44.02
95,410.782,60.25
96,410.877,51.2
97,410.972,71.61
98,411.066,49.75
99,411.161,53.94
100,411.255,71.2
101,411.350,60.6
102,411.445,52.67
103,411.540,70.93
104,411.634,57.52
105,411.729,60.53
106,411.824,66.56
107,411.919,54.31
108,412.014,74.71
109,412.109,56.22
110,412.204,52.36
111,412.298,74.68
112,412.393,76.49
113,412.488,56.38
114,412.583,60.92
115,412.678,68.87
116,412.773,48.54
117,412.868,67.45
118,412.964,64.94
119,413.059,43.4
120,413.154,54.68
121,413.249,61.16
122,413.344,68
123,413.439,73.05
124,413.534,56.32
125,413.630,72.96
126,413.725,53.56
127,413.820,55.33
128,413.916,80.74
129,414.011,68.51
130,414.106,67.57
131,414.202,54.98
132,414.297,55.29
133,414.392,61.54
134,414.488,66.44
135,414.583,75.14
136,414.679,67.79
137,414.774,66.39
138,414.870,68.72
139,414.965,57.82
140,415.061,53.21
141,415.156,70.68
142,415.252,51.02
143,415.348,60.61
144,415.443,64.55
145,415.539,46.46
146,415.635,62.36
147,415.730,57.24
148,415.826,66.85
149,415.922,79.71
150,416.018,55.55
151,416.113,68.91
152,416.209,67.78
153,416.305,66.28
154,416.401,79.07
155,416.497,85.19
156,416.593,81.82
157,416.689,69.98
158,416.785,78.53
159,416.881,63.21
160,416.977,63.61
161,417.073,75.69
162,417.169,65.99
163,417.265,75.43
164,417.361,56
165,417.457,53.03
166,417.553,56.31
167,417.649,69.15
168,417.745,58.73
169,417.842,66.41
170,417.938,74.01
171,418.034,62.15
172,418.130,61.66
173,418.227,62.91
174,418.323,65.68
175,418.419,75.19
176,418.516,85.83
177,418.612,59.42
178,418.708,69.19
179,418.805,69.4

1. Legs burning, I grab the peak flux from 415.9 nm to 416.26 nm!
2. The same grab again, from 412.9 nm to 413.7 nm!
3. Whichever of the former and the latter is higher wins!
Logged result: 80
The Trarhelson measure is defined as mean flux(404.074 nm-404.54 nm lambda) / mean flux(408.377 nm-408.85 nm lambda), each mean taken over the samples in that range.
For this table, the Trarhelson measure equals 0.957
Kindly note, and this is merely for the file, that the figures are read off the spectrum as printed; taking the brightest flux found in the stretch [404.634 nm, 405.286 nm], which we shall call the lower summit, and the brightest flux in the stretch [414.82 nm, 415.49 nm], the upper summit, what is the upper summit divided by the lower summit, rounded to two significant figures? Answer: 0.89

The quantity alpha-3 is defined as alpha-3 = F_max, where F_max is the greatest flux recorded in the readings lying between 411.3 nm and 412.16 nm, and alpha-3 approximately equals 74.71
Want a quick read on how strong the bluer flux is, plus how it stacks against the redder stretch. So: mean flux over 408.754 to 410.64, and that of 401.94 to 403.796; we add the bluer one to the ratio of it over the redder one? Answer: 66.2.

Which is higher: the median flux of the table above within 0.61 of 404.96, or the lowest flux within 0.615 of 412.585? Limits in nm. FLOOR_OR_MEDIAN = 61.0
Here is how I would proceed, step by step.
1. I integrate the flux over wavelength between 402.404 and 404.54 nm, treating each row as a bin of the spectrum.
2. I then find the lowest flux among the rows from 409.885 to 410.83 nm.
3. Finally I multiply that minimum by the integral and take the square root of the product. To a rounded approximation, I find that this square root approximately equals 68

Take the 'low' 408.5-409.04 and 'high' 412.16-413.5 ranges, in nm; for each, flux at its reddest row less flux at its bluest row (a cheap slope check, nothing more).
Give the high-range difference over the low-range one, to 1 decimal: -1.1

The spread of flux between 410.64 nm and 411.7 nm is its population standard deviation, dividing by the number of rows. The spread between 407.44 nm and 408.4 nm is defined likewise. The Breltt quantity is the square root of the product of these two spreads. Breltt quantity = 9.5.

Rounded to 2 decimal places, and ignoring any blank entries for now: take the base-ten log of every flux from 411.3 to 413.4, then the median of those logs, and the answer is 1.78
